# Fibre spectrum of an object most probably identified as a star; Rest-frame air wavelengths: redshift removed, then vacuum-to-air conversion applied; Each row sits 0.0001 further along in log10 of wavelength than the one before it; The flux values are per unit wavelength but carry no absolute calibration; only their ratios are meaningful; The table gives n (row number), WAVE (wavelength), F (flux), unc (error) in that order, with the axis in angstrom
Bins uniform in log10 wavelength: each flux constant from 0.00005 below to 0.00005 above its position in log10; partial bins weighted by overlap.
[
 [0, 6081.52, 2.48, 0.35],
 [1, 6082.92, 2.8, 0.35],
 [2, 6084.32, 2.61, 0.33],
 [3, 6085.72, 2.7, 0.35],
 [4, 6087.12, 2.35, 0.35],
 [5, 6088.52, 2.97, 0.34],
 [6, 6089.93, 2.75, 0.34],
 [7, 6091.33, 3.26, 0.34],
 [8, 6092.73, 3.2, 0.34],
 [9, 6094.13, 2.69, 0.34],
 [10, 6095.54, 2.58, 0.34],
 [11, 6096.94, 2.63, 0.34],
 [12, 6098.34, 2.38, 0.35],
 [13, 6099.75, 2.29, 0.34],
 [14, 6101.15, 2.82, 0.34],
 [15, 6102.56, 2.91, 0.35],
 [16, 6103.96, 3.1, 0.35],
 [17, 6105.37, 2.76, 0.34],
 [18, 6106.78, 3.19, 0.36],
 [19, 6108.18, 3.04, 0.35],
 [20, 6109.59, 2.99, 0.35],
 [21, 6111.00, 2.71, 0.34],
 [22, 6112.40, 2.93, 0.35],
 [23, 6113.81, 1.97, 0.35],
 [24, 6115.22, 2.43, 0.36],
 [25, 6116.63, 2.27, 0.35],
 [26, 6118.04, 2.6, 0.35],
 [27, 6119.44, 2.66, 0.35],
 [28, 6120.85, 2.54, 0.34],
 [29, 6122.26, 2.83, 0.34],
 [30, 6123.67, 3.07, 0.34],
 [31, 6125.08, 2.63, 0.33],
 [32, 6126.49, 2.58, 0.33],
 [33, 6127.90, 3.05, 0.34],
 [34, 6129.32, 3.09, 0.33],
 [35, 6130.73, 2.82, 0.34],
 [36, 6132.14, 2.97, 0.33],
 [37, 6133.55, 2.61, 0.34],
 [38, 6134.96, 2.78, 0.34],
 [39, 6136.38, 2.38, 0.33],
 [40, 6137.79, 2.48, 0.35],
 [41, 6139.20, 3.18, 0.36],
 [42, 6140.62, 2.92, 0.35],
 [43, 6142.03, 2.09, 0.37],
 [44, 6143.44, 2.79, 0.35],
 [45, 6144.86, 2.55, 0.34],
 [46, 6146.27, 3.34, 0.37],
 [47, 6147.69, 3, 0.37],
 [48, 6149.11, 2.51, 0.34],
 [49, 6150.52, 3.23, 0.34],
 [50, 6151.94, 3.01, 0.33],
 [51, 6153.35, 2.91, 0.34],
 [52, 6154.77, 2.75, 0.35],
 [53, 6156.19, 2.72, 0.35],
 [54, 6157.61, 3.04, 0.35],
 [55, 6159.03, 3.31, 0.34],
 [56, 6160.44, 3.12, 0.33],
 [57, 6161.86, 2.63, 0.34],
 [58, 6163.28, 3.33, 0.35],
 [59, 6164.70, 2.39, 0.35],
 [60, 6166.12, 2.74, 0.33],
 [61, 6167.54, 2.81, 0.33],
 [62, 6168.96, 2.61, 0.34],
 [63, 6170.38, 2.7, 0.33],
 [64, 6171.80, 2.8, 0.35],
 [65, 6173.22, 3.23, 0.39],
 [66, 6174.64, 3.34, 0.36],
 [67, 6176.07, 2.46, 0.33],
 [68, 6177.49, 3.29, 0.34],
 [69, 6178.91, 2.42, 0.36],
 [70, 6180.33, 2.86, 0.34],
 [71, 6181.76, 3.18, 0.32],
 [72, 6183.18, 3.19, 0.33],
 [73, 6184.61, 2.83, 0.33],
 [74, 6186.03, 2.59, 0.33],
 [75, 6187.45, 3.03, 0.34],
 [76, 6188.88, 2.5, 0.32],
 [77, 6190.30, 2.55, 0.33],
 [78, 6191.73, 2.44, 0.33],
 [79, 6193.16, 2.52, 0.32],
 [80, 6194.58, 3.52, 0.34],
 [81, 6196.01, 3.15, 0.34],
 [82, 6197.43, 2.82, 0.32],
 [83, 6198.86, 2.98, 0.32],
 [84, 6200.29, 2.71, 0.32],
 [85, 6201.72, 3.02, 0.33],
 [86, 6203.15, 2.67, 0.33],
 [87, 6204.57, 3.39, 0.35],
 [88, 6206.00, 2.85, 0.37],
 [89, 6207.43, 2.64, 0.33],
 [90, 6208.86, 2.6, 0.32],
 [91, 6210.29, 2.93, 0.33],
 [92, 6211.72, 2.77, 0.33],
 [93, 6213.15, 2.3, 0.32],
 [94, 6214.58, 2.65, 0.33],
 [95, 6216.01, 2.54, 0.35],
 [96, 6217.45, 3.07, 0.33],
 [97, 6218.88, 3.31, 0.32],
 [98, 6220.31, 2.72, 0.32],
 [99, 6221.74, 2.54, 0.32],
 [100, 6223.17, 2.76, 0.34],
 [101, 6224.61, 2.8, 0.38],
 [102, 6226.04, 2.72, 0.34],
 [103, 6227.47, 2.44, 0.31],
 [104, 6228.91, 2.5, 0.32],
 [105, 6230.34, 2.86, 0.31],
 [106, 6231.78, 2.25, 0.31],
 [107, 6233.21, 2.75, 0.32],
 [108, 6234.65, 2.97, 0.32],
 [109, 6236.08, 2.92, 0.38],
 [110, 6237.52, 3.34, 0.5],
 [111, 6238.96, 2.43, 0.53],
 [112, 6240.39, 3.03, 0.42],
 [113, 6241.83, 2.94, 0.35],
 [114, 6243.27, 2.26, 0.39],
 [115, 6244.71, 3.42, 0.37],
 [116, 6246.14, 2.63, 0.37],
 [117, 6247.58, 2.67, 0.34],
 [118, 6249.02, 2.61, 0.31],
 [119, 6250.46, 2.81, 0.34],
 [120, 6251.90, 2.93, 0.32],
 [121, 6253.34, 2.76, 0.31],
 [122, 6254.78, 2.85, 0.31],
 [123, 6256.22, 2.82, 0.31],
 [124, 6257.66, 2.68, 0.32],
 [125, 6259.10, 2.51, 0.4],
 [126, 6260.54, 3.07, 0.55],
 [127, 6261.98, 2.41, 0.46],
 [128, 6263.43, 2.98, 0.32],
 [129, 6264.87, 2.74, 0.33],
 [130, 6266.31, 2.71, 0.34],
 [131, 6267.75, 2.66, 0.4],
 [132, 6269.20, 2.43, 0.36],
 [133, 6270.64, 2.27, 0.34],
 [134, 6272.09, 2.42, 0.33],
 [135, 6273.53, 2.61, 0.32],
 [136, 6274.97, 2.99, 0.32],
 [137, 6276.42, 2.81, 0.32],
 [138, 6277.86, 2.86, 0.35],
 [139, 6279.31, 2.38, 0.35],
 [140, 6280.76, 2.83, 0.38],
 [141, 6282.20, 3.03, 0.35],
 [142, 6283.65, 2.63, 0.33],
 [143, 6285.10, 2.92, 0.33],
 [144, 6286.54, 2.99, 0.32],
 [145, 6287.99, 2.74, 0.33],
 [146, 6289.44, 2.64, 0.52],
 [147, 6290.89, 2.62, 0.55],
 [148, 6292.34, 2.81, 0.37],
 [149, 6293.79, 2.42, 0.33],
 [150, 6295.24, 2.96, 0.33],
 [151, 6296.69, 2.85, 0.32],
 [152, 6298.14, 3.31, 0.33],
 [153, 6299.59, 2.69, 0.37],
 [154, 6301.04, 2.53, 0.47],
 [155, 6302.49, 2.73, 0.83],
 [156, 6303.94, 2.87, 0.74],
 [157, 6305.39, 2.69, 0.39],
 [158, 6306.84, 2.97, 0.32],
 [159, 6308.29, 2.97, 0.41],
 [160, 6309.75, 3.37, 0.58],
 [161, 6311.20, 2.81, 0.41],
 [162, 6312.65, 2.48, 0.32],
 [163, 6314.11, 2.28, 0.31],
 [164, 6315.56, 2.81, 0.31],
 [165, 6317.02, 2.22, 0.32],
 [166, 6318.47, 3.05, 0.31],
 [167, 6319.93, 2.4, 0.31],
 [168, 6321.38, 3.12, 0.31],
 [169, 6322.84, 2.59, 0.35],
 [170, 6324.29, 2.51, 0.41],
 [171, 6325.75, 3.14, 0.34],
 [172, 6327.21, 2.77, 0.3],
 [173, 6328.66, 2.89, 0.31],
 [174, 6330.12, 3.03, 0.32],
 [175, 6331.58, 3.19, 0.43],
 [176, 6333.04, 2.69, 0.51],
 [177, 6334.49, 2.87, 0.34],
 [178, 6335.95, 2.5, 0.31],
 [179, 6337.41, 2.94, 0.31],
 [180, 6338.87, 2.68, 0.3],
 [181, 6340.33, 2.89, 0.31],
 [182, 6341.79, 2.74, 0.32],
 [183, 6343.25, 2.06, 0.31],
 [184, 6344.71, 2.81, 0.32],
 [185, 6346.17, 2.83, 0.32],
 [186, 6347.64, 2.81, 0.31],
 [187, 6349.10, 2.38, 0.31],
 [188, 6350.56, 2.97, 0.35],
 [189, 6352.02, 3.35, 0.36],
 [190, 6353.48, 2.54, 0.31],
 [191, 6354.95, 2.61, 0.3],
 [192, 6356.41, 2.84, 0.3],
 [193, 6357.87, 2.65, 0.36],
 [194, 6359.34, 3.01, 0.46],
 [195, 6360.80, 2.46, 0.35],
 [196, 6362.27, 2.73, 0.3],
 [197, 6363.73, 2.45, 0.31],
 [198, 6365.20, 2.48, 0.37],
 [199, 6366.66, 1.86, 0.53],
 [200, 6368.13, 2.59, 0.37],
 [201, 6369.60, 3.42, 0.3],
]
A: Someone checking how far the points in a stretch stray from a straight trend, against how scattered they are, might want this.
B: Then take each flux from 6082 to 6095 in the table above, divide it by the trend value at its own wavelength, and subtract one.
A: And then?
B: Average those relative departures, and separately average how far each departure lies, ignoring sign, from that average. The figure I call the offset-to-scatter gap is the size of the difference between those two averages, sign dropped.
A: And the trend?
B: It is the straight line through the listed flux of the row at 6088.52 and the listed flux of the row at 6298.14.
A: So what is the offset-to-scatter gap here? 0.13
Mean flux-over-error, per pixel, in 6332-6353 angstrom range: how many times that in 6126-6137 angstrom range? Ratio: 1.00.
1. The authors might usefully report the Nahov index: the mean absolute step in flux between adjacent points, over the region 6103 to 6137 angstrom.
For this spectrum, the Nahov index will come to 0.28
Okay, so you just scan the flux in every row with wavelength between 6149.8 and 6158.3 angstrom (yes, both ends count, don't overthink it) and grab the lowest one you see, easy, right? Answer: 2.72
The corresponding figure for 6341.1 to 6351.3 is 2.06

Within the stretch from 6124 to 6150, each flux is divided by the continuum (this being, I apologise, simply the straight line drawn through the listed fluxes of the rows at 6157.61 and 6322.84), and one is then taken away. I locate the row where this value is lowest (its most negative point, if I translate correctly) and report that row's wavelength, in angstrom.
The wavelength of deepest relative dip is 6142.03 angstrom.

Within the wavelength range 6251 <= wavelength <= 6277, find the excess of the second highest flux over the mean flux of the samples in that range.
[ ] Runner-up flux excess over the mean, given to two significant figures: 0.29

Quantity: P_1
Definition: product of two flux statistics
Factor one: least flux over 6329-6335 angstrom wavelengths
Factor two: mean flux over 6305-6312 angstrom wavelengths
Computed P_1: 8.0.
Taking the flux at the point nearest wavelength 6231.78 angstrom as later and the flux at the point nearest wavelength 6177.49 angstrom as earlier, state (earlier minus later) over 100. 0.010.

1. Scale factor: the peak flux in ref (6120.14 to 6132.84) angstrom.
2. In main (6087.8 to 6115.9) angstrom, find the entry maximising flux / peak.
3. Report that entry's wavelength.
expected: 6091.33 angstrom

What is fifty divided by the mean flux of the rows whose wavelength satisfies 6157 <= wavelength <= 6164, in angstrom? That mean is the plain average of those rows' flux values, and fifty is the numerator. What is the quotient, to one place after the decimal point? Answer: 16.2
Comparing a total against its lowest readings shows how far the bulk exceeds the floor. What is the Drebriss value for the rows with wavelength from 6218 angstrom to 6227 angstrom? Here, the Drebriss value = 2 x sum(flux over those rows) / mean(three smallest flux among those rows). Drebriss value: 12.7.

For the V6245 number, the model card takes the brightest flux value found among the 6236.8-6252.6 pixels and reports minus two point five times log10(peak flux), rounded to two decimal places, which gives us -1.34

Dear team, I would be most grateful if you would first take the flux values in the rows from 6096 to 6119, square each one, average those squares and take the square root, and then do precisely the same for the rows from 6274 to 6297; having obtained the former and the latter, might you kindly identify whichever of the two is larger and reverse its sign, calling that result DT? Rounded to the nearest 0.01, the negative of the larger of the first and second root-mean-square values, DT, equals -2.79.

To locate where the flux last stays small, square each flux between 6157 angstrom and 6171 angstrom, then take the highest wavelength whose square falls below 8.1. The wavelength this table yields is 6170.38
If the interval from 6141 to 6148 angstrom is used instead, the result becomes 6144.86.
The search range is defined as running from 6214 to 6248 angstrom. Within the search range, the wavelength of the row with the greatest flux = 6244.71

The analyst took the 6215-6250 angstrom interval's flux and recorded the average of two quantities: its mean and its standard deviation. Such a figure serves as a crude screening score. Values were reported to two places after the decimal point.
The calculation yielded 1.54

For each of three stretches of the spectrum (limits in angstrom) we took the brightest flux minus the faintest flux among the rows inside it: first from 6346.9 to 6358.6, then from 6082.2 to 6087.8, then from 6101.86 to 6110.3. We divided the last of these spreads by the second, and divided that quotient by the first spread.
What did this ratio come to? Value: 0.99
